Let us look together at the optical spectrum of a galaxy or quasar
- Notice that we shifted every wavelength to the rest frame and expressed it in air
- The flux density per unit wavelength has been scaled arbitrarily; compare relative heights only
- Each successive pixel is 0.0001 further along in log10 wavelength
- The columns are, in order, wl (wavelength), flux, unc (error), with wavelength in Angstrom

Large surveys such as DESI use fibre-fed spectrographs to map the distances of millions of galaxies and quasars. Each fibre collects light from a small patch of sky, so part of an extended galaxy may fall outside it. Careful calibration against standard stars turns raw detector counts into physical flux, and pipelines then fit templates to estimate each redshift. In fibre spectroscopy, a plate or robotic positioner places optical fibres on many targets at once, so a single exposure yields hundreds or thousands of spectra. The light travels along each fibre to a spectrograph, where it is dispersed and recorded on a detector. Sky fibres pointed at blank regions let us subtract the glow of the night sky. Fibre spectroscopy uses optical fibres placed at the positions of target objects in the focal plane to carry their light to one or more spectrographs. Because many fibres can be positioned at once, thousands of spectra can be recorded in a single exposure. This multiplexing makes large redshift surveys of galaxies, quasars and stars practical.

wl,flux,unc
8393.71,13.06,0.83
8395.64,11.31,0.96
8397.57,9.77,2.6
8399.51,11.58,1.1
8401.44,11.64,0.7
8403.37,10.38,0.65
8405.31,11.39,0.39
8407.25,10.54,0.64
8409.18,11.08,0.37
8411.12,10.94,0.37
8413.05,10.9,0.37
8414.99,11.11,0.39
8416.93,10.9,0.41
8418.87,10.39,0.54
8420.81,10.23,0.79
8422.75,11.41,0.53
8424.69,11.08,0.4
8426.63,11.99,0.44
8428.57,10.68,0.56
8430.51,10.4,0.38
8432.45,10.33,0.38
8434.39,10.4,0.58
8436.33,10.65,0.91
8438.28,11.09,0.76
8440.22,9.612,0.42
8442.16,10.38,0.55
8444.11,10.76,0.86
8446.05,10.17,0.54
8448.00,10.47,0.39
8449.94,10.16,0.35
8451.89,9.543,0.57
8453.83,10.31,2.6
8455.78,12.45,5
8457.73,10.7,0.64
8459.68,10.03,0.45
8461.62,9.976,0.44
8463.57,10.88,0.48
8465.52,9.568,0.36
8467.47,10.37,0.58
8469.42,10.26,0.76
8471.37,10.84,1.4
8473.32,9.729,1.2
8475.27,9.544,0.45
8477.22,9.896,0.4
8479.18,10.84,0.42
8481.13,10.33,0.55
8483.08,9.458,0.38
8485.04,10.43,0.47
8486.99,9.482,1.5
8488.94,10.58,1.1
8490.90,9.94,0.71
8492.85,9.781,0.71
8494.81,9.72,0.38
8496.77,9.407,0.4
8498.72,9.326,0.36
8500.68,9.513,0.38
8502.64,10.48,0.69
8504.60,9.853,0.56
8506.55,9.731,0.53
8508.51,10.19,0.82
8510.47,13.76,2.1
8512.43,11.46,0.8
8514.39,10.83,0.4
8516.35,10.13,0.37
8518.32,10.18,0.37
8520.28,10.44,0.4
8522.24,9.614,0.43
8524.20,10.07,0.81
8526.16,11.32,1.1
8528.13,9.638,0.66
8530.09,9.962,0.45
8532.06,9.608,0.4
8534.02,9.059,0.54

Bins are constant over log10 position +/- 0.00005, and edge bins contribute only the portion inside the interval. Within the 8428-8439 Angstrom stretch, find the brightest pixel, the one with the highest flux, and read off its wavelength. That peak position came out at 8438.28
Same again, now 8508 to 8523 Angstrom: 8510.47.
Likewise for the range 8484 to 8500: 8488.94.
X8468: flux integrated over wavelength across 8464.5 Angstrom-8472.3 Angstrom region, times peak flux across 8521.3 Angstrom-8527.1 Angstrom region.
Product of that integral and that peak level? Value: 906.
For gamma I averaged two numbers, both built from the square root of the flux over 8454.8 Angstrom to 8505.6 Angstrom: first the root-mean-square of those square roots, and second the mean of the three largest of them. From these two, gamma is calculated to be 3.28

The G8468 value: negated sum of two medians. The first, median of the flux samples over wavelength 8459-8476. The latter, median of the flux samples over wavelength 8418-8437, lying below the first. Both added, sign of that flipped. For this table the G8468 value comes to -20.6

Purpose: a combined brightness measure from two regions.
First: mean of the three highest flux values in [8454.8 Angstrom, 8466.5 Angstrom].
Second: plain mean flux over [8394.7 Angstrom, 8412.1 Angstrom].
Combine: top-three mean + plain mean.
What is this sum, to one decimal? 22.3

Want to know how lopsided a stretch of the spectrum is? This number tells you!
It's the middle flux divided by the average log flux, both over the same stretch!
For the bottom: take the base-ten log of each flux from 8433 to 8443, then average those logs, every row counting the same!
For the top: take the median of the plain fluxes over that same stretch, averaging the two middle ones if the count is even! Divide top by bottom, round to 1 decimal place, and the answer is 10.2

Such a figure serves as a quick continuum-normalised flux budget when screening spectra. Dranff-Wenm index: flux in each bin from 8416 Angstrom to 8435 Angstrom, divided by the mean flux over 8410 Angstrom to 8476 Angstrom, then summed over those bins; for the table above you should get 10.23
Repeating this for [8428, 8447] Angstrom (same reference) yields 9.91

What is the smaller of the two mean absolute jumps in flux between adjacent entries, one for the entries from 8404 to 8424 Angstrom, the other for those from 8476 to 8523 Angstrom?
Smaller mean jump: 0.43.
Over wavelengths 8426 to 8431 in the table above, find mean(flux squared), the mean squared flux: 122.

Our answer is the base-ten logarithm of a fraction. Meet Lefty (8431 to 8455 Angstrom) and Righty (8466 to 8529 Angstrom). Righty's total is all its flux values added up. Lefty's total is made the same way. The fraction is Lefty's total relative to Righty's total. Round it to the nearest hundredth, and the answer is -0.42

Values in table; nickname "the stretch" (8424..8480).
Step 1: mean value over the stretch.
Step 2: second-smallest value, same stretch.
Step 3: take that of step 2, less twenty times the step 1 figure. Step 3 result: -199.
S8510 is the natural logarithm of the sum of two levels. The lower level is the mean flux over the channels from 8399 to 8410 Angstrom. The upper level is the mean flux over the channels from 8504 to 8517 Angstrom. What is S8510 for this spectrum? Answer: 3.09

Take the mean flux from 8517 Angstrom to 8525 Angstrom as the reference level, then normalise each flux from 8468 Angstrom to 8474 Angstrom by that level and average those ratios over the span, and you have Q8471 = 1.02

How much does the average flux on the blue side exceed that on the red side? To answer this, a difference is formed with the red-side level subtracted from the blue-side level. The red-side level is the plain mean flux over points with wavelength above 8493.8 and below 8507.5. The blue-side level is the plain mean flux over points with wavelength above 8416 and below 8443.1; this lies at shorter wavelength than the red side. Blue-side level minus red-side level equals 1.0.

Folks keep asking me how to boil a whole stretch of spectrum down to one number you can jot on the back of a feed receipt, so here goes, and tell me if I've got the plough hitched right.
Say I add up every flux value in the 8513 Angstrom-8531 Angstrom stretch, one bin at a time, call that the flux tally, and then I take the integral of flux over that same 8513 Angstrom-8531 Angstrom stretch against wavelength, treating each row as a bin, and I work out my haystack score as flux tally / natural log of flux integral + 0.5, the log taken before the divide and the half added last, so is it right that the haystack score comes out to 18.2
